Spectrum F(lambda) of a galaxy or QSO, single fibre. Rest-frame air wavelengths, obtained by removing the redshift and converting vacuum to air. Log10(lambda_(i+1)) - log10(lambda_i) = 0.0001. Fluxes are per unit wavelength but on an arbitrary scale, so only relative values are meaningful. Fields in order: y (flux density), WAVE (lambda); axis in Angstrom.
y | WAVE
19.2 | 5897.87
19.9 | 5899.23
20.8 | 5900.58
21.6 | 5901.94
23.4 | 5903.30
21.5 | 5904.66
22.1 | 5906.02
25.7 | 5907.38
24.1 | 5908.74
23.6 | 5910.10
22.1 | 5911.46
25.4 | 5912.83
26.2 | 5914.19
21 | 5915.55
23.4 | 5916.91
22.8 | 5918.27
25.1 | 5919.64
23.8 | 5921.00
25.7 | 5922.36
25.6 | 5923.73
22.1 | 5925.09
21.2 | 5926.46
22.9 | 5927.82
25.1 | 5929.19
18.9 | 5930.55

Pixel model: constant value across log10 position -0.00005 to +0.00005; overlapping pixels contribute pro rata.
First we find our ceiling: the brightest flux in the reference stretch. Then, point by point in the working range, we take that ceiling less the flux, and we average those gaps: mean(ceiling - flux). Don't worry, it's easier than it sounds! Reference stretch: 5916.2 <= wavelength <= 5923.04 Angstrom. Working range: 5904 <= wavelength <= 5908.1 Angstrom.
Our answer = 2.6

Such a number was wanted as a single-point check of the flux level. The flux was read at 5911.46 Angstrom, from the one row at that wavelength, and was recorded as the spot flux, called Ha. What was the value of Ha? 22.1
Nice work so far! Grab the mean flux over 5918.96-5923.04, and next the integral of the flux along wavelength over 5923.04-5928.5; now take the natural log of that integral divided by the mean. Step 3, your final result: 1.62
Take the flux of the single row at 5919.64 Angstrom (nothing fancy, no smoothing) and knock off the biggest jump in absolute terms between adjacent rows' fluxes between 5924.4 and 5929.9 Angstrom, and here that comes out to 22.9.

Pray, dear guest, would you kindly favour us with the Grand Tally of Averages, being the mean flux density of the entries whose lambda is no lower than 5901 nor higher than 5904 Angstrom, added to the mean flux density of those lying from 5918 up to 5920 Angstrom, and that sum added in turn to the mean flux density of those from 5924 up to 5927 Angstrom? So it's 68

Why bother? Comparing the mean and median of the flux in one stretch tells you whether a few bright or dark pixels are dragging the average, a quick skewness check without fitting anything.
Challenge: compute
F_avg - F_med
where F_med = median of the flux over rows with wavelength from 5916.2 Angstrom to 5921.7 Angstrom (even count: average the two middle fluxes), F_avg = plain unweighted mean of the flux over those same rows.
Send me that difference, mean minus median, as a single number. 0.2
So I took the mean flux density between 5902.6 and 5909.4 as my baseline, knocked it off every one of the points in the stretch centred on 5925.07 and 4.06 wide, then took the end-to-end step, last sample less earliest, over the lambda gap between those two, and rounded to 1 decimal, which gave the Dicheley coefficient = -1.6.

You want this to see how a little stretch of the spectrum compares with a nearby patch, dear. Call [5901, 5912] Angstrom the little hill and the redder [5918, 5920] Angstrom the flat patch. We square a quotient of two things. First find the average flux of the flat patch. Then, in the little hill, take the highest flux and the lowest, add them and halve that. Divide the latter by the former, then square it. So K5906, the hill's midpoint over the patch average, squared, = 0.97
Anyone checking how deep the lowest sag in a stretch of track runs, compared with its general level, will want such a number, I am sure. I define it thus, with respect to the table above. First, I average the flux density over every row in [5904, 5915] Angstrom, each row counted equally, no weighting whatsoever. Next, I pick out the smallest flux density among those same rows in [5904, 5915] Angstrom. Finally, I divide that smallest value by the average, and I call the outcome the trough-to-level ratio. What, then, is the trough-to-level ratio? 0.90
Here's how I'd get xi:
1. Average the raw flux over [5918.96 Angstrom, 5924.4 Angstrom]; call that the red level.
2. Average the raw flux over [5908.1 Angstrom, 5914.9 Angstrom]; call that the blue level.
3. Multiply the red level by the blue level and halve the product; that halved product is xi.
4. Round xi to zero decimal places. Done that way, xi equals 304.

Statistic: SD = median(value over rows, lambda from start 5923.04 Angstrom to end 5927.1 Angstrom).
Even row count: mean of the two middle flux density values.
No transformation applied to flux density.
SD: 22.1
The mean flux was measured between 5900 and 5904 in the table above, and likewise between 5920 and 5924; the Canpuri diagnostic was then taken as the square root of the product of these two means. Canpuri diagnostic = 23.4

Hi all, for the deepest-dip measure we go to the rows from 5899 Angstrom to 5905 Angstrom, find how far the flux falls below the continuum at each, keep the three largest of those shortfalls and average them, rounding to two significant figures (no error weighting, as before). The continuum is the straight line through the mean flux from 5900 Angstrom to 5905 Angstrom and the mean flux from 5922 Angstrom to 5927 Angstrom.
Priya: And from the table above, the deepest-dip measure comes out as 1.0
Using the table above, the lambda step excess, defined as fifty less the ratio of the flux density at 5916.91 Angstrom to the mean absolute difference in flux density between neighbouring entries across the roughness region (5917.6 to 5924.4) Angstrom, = 33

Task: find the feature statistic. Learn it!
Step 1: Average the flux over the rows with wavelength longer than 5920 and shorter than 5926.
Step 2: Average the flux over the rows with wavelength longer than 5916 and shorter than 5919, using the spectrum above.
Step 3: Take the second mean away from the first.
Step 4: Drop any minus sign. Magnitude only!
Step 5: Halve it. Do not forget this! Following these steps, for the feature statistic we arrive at 0.6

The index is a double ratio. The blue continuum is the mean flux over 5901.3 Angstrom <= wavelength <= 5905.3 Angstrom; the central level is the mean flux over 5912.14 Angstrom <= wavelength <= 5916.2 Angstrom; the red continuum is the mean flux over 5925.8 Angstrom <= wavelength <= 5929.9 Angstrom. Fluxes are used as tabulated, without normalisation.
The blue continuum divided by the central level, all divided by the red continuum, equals 0.040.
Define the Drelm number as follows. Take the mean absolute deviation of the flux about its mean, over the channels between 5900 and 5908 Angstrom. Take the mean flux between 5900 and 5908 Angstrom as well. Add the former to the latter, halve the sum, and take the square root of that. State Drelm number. 3.45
